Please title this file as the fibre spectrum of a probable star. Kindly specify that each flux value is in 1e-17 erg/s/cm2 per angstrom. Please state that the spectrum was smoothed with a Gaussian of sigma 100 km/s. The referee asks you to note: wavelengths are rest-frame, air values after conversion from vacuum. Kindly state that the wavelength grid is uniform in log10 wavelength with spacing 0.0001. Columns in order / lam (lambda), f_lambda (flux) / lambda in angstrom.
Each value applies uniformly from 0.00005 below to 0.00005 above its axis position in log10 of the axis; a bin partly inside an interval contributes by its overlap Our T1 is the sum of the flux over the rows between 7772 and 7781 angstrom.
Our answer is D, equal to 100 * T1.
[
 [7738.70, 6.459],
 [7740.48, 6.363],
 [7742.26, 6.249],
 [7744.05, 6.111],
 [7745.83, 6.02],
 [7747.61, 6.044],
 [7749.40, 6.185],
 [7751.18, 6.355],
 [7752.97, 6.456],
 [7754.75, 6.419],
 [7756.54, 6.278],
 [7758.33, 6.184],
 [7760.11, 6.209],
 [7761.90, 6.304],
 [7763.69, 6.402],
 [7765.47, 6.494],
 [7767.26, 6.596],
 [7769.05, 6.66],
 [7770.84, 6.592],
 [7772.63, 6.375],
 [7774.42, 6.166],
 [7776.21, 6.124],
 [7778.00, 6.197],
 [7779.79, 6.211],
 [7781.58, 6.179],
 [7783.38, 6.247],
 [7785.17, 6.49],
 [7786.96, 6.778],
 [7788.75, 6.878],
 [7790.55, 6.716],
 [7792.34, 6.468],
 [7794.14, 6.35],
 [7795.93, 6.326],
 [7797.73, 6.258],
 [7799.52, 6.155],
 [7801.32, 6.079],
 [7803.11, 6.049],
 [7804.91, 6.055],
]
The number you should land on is 3107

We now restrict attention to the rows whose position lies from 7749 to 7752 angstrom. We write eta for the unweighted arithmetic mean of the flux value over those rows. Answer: 6.27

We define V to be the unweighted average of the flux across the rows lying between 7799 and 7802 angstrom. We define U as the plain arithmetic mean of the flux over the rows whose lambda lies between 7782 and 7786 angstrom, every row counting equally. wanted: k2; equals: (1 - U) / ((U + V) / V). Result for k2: -2.63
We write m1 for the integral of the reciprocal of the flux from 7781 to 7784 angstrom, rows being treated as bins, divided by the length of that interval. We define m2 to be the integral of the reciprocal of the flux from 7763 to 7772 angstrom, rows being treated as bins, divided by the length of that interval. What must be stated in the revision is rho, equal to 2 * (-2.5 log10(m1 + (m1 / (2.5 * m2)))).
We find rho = 1.18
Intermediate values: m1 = 0.1605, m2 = 0.153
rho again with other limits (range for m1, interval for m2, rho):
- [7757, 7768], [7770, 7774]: 1.25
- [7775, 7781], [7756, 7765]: 1.22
